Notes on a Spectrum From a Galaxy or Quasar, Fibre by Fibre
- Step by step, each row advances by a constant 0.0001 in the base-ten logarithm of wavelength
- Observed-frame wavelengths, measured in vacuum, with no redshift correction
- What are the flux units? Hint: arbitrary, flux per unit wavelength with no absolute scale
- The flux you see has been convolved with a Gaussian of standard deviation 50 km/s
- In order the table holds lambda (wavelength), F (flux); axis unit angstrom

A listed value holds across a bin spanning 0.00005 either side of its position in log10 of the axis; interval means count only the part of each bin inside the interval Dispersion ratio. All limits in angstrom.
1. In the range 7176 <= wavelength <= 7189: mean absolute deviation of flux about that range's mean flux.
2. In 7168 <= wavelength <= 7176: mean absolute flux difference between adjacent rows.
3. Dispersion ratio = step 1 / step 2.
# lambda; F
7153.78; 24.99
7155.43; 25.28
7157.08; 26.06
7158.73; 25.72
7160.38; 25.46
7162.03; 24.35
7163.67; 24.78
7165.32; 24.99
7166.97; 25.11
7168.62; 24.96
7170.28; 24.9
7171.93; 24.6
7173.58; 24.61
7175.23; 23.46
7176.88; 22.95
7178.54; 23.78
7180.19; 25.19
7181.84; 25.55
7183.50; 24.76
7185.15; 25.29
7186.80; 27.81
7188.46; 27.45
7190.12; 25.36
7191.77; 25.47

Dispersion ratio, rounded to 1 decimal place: 3.1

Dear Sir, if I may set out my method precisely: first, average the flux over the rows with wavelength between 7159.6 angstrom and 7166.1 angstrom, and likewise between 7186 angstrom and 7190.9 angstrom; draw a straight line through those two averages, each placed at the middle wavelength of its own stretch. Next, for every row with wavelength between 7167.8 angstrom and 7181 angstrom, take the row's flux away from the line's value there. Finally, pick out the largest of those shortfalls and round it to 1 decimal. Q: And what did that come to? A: 3.0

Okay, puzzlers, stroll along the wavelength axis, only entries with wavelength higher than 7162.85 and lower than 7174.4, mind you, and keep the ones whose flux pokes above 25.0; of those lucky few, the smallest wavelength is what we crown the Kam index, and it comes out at 7166.97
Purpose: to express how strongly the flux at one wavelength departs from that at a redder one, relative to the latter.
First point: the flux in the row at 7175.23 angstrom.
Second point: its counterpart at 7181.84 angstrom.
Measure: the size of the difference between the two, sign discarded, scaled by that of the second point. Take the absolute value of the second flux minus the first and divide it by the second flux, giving 0.082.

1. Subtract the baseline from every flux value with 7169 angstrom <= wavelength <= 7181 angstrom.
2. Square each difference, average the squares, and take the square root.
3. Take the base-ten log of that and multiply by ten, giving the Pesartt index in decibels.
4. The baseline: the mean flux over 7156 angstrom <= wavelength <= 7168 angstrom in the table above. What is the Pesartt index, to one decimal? 1.0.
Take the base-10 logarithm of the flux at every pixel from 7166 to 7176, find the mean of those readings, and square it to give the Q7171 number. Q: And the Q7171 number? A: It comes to 1.93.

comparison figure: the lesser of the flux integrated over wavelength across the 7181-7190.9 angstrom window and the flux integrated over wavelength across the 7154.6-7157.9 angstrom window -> 85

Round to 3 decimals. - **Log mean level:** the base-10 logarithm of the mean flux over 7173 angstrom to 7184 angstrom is 1.386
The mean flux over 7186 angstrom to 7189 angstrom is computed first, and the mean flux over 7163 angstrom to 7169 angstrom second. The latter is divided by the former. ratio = 0.90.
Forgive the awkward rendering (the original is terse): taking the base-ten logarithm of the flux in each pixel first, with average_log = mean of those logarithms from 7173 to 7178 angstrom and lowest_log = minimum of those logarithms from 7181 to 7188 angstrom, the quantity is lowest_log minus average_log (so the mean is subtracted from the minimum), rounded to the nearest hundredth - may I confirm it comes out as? 0.02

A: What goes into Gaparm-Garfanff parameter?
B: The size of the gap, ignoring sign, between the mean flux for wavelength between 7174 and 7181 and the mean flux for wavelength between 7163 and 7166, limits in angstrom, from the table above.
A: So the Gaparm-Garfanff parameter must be 1.0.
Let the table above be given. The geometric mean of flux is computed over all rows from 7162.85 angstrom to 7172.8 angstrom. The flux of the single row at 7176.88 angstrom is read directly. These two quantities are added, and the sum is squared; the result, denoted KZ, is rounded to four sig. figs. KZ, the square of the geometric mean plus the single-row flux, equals 2289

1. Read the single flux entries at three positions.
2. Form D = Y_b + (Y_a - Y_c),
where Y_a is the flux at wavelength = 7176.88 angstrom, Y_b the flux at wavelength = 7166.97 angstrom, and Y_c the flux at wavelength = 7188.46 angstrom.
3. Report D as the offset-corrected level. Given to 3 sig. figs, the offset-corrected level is 20.6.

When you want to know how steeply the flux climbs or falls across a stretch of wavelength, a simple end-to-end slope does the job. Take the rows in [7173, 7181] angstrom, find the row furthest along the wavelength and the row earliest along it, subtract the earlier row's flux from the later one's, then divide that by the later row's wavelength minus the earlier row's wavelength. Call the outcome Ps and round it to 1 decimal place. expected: 0.1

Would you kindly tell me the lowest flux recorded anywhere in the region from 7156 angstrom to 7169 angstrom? 24.35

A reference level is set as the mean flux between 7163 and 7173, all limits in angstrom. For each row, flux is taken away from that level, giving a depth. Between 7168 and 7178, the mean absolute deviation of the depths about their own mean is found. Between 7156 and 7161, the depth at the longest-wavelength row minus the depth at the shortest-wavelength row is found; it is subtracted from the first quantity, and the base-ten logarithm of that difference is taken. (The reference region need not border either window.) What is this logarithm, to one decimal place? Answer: -1.0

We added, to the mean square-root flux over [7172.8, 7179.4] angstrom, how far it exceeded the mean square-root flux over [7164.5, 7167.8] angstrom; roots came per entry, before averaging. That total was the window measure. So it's 4.73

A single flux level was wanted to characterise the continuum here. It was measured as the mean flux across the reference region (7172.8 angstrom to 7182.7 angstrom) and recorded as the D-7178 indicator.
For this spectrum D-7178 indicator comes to 24.3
